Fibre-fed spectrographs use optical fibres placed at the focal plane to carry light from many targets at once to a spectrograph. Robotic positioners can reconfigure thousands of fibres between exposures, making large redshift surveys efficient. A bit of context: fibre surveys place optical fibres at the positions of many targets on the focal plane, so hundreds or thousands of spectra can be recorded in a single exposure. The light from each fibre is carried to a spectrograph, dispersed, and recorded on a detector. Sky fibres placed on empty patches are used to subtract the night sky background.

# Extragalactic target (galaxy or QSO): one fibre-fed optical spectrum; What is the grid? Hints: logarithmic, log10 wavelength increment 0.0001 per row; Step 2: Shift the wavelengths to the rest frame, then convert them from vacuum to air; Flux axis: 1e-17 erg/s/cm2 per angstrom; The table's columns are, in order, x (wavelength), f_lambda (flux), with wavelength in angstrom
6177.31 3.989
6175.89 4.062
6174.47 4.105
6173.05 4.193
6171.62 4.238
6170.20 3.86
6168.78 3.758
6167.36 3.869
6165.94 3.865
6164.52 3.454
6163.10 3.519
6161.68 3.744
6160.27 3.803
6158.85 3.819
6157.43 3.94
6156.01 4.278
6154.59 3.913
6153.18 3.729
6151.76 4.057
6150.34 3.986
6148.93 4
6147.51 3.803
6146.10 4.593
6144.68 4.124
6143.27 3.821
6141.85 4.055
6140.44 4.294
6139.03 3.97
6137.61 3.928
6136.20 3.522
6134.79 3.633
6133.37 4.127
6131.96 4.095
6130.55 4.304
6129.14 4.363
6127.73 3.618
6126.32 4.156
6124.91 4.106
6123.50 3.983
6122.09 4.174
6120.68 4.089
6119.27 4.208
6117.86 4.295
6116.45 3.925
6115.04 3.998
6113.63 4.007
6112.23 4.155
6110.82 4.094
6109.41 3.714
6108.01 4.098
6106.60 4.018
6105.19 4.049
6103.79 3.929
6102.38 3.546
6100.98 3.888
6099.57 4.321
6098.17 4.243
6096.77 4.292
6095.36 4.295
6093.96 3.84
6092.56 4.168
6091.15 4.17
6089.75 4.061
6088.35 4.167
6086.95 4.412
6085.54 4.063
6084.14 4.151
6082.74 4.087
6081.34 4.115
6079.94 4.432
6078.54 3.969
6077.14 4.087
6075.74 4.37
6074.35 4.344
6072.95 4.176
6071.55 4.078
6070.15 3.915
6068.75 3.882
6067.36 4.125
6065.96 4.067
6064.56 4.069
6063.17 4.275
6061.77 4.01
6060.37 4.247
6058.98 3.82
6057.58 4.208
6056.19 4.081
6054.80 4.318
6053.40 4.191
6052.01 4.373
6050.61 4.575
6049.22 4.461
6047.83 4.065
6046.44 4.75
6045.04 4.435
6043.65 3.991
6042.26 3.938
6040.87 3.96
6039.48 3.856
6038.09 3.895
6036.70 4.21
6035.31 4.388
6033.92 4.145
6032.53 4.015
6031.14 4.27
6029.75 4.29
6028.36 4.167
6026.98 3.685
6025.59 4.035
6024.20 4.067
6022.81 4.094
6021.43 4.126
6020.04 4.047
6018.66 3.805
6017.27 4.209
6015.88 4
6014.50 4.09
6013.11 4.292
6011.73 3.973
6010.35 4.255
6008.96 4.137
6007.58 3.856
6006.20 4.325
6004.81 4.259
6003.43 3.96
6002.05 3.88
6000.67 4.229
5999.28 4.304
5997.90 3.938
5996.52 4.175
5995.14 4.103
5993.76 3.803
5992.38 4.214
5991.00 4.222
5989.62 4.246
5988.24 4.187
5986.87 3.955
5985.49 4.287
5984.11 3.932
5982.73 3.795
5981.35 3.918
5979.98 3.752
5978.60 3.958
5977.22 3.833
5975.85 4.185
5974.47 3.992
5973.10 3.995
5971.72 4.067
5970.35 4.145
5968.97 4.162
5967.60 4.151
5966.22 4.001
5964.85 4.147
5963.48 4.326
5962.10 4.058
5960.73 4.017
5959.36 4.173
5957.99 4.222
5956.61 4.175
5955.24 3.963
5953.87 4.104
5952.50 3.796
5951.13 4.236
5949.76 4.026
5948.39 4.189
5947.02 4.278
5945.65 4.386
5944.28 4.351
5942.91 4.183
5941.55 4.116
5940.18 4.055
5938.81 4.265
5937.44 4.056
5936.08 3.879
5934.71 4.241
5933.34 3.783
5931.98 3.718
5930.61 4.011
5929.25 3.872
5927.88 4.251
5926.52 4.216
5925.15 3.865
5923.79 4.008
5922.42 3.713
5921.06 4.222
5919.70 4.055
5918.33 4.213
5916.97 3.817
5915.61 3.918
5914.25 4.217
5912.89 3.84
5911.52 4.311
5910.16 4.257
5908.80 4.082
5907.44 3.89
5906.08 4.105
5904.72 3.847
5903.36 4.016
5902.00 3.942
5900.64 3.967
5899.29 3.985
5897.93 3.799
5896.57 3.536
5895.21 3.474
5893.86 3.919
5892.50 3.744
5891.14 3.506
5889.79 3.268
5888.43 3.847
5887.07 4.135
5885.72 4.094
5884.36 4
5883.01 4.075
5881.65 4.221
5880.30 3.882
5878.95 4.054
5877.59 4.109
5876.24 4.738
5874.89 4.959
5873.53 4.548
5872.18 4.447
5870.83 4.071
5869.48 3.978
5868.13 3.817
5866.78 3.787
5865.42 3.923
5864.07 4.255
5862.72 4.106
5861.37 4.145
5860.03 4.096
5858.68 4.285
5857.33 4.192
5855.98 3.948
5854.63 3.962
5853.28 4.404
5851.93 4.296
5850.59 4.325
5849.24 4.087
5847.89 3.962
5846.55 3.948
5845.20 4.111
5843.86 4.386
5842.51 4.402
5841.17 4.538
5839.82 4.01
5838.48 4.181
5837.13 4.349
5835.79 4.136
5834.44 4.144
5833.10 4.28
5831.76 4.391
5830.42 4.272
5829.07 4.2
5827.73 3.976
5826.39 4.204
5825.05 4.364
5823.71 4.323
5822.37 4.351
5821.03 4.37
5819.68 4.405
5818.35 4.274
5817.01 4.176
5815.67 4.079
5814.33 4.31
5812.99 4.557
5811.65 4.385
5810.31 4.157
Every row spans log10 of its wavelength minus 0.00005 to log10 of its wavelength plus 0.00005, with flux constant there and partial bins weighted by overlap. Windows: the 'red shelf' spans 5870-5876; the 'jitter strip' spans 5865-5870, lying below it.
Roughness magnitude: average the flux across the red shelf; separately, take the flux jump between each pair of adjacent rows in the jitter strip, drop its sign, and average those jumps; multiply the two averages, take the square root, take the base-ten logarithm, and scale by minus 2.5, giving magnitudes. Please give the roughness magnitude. 0.39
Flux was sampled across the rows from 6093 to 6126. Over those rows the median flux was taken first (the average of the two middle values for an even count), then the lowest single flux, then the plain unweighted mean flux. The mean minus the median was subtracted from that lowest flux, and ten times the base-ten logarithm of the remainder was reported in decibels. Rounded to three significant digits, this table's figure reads 5.54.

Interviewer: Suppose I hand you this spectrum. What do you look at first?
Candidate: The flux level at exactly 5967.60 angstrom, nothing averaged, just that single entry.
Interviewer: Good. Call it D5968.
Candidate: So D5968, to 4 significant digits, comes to 4.151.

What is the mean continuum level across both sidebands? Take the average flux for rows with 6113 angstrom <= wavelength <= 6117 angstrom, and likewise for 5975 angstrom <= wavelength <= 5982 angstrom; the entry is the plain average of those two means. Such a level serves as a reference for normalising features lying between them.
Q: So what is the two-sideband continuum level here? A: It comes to 3.95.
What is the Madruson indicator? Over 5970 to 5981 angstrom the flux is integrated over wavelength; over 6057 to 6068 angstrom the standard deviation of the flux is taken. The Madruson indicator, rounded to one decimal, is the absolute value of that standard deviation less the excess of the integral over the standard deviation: 43.6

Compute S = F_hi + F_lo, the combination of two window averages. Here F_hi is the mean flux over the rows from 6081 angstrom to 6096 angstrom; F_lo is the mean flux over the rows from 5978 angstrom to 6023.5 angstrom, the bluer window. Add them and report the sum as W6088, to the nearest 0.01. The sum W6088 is 8.21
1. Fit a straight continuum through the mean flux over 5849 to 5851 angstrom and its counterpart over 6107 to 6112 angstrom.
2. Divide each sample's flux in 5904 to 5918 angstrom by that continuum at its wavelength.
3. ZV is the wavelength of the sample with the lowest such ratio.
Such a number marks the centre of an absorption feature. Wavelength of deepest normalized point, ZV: 5916.97 angstrom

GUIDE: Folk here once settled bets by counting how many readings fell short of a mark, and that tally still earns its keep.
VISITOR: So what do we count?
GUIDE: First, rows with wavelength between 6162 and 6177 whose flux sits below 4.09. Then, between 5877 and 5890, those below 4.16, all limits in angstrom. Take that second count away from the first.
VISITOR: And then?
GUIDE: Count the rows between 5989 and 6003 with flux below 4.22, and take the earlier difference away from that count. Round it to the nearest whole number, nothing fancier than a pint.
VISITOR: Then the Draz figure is 8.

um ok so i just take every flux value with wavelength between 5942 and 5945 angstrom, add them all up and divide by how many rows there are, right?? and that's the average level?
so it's 4.3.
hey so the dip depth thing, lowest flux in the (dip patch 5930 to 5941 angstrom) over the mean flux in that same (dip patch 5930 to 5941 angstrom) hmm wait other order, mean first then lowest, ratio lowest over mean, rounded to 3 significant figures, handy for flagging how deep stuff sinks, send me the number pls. 0.929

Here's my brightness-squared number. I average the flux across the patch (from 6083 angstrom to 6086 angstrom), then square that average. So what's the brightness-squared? 16.9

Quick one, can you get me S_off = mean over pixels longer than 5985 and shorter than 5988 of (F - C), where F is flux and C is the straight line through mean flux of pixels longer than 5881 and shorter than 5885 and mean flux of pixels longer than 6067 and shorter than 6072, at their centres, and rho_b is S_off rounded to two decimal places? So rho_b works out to 0.08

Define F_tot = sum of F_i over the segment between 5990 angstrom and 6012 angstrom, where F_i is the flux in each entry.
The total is 65.6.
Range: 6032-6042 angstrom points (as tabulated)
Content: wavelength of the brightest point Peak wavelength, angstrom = 6035.31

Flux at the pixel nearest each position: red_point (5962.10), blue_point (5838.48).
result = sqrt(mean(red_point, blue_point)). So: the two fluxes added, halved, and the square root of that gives 2.03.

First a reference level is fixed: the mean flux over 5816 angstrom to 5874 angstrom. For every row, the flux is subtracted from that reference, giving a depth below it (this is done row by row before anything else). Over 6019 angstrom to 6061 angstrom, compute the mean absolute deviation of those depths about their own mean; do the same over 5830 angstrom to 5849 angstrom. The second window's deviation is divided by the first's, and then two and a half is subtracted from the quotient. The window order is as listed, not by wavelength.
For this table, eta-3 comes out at -1.7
